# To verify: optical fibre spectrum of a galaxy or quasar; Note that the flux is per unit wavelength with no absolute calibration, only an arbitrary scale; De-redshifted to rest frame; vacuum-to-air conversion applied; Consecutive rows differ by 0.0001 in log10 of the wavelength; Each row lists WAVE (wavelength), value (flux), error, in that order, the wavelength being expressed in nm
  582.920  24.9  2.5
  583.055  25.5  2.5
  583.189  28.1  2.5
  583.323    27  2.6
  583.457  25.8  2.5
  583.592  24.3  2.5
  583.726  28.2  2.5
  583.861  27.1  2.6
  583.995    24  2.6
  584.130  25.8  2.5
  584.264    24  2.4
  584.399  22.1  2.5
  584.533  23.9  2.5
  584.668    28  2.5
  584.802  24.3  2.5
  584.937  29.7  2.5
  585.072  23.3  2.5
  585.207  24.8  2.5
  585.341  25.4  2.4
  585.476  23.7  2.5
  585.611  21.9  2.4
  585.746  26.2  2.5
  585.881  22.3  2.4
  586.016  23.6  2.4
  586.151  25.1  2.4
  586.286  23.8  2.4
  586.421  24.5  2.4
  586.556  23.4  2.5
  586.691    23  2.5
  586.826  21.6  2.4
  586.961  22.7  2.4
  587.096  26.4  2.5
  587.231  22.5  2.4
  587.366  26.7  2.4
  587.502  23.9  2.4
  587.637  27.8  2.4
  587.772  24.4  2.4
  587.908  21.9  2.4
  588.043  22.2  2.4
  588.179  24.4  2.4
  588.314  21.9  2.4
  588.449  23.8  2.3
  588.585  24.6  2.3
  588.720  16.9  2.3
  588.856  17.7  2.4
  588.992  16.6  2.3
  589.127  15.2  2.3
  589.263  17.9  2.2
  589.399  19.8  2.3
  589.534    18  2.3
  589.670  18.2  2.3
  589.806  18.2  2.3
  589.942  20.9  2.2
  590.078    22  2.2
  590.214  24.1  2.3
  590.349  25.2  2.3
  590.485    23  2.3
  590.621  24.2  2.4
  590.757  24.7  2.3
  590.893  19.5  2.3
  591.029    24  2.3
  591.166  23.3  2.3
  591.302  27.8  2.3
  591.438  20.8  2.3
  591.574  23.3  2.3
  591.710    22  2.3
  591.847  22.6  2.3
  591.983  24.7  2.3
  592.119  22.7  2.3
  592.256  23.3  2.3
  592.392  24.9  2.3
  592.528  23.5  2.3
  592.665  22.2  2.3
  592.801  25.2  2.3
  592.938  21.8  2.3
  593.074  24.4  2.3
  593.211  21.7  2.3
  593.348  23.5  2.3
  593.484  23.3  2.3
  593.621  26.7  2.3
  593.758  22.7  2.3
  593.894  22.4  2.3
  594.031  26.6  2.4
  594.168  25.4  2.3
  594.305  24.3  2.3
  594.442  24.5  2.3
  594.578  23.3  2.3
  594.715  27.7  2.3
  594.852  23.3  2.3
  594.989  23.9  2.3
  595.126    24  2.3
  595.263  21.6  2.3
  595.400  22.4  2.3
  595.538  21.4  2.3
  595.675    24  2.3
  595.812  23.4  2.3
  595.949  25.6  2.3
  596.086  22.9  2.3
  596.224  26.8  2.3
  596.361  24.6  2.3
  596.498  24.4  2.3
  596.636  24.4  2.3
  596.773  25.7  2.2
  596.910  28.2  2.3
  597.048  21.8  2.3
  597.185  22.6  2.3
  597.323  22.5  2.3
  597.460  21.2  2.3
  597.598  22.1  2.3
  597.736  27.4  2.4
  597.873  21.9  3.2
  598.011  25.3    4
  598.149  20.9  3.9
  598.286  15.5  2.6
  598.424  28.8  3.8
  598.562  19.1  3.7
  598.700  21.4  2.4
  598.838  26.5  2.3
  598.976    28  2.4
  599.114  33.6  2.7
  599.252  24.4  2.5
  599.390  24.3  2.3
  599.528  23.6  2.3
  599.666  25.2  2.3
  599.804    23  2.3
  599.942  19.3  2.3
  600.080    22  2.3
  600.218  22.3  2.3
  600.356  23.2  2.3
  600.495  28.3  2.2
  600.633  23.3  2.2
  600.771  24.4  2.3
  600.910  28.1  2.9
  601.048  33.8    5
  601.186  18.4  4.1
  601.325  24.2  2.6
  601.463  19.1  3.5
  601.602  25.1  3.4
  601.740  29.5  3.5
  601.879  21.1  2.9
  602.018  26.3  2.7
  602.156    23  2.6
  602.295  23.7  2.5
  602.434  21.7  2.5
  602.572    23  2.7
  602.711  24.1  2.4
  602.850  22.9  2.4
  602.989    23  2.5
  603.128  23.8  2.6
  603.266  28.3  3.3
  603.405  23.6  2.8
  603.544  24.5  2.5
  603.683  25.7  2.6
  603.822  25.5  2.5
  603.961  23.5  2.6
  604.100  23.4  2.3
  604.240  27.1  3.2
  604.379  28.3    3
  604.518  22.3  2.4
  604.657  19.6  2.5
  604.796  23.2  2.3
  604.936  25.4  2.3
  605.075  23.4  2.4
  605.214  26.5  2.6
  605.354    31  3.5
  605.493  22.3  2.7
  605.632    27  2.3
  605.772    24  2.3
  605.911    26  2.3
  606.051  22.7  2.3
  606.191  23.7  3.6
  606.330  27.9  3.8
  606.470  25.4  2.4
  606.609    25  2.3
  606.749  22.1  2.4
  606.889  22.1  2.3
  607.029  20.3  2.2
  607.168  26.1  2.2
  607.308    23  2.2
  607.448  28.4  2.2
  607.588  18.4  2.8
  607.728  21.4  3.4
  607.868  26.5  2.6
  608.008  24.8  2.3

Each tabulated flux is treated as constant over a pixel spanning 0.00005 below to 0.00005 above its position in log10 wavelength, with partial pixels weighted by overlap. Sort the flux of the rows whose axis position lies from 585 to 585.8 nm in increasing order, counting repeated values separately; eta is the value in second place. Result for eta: 23.3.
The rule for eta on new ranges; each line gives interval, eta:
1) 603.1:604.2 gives 23.5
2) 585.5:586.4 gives 22.3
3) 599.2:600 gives 23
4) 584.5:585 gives 24.3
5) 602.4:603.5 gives 22.9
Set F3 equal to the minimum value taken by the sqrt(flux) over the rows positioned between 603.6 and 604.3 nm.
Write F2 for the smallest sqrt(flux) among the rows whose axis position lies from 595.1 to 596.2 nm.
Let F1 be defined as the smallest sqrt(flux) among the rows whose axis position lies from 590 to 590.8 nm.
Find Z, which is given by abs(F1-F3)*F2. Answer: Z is 0.7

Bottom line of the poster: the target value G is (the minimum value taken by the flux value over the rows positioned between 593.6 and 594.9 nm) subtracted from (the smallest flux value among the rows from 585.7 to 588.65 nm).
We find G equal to -0.8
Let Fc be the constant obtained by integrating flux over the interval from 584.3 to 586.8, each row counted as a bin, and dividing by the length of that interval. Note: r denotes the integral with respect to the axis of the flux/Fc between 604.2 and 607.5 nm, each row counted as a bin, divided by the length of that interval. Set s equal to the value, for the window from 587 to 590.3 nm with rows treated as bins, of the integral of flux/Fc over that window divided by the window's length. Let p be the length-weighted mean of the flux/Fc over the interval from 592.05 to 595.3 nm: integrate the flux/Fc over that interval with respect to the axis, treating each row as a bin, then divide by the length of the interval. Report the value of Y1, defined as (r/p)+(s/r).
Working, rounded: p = 0.98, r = 1.01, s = 0.88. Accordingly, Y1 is 1.91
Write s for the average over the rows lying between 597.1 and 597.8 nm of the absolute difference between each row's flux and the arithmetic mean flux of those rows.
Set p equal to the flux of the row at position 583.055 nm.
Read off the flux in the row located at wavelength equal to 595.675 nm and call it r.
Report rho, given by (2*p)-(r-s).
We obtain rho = 28.7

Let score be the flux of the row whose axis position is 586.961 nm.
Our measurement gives 22.7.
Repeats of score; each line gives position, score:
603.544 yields 24.5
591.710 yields 22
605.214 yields 26.5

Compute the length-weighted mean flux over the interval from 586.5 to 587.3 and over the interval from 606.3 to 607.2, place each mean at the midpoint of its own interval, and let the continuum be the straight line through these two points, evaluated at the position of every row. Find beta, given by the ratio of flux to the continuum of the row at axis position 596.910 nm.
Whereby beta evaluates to 1.20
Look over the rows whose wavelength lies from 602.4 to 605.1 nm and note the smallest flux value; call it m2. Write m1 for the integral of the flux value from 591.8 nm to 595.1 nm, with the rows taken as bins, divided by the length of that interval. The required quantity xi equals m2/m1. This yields 0.82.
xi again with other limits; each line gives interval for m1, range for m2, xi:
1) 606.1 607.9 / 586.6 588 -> 0.91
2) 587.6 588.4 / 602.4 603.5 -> 0.92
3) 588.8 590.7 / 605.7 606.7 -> 1.13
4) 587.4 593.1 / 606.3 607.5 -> 0.91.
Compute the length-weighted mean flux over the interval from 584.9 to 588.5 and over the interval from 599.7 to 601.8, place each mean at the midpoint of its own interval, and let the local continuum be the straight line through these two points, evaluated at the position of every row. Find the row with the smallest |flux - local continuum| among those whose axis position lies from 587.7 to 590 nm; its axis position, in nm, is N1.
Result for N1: 588.449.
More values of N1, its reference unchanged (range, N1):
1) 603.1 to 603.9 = 603.544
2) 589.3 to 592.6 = 590.214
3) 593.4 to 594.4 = 594.305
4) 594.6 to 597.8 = 595.126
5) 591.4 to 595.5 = 594.305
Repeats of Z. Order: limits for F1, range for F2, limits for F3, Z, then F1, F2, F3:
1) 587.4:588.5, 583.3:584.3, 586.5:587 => 0.2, 4.68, 4.90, 4.65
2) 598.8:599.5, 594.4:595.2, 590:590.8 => 1.2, 4.93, 4.83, 4.69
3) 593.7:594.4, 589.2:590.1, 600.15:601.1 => 0.0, 4.73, 4.23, 4.72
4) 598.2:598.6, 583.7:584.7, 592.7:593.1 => 3.4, 3.94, 4.70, 4.67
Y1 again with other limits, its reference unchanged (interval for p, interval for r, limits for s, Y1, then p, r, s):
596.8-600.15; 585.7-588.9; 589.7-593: 1.97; 0.97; 0.96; 0.95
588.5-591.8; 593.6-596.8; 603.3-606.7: 2.17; 0.87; 0.99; 1.02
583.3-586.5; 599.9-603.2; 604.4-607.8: 1.97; 1.02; 0.98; 0.99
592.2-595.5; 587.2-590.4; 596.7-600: 2.01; 0.98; 0.88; 0.98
